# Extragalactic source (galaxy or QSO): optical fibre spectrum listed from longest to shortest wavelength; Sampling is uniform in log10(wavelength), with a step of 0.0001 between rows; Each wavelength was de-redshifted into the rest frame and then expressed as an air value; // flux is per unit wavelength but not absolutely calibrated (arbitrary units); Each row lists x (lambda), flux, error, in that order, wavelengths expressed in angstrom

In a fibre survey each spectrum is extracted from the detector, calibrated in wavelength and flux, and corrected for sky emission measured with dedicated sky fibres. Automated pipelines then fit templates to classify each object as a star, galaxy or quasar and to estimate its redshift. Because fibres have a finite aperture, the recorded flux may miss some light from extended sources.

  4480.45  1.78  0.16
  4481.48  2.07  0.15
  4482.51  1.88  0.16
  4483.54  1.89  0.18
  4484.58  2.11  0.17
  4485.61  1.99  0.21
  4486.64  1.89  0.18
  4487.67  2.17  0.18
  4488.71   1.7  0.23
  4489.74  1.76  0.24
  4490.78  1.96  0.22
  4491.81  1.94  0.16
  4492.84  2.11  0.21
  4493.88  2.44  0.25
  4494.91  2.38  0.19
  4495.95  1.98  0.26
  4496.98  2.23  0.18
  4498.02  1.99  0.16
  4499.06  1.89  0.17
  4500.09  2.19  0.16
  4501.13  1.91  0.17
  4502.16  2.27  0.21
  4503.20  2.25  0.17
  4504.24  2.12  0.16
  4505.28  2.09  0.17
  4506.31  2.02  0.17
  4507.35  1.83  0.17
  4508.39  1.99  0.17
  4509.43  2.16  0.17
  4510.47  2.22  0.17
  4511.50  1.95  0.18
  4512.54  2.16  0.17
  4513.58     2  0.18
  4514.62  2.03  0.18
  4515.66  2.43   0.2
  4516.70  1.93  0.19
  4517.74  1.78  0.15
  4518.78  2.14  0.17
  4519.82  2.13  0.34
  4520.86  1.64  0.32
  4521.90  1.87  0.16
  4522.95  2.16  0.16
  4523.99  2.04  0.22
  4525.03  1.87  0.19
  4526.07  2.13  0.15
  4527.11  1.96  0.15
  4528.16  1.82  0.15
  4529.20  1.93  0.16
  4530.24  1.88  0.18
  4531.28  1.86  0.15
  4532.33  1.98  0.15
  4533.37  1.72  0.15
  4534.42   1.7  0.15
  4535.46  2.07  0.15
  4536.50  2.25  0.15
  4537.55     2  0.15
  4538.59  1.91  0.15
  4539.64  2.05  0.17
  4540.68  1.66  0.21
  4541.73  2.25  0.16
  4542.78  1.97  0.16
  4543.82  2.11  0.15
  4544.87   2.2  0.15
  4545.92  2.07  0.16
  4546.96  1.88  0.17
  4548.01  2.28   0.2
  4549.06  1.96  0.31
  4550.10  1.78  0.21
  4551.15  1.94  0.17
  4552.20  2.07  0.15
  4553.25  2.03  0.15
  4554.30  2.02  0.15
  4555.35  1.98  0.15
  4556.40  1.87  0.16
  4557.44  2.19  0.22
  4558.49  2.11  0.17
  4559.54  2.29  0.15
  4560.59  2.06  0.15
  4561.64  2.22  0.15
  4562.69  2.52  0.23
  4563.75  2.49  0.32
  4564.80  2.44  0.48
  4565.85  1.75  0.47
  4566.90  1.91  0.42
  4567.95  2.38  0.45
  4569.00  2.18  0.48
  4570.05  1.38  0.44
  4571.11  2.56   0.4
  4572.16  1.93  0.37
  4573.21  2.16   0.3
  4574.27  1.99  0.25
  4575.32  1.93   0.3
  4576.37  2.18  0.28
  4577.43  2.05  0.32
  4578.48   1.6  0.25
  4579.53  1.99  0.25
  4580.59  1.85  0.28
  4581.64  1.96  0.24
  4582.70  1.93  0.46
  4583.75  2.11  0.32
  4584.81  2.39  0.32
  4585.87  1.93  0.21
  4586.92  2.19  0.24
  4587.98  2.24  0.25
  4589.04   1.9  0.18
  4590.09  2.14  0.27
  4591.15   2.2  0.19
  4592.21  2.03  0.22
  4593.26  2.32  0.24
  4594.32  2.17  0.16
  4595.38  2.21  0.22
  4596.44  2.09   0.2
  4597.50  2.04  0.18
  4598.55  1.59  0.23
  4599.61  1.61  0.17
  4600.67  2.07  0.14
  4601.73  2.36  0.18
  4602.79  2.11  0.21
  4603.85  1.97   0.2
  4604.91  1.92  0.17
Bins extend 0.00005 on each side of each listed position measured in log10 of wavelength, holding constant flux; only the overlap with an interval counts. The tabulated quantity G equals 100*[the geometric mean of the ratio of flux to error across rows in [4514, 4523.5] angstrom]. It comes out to 1006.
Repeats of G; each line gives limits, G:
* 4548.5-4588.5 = 790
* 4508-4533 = 1114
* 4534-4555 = 1193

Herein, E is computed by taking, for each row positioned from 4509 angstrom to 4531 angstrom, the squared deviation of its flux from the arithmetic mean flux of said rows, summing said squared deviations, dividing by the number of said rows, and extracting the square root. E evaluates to 0.174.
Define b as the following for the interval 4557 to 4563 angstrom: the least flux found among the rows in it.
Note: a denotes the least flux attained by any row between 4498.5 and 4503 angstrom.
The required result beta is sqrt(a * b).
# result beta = 1.97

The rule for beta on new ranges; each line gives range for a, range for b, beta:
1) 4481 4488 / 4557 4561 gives 1.97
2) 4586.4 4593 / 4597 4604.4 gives 1.74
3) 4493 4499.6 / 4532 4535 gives 1.79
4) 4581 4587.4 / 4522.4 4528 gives 1.90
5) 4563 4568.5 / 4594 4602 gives 1.67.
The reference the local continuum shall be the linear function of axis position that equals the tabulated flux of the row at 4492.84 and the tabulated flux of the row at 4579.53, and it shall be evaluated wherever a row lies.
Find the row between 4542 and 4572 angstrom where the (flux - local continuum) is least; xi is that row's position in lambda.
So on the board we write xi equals 4570.05 angstrom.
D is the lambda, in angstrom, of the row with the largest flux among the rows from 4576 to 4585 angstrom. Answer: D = 4584.81 angstrom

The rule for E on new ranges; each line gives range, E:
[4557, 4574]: 0.301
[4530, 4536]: 0.131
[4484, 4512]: 0.177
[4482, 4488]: 0.115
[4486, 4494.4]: 0.223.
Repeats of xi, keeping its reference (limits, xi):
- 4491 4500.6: 4499.06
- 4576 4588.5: 4578.48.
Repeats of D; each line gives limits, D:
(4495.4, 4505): 4502.16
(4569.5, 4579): 4571.11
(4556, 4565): 4562.69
